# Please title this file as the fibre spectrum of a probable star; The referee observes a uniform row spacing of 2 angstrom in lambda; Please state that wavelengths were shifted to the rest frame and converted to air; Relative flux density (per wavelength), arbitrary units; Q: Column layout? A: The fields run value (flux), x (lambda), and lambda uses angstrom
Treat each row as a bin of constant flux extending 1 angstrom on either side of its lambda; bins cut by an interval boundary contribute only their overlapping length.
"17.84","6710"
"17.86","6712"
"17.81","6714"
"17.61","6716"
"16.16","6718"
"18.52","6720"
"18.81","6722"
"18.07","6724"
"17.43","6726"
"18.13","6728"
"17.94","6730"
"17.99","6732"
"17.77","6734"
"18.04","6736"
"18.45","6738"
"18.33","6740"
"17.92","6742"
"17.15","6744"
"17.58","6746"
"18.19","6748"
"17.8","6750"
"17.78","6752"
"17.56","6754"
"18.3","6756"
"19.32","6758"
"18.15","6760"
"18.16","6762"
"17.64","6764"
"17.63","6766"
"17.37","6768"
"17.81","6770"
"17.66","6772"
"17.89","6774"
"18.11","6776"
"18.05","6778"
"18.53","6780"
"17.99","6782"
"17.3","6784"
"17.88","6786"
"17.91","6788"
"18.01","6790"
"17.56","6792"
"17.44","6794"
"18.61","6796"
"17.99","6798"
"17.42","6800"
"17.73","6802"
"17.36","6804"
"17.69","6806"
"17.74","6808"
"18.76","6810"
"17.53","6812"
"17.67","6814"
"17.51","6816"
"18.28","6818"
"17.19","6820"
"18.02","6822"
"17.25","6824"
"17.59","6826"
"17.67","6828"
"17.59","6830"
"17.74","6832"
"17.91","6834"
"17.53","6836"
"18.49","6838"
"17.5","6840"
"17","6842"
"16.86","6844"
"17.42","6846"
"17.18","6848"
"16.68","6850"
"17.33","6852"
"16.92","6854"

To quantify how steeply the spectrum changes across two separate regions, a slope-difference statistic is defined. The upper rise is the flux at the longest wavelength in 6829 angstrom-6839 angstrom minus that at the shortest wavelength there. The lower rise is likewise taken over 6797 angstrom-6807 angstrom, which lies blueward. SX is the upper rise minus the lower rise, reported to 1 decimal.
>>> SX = 1.2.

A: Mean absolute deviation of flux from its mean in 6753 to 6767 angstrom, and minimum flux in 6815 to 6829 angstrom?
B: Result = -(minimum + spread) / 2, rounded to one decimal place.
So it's -8.8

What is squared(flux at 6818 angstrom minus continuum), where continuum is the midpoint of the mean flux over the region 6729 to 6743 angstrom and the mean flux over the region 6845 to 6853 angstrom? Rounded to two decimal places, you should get 0.45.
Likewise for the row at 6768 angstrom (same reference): 0.06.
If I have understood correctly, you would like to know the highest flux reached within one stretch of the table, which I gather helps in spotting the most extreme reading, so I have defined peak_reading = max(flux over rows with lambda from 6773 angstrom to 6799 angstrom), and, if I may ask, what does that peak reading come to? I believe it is 18.61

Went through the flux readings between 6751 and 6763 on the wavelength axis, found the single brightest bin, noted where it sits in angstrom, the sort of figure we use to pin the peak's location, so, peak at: 6758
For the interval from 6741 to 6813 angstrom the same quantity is 6758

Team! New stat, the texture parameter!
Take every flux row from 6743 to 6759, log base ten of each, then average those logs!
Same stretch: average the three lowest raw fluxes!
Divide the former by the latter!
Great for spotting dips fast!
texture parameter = 0.0719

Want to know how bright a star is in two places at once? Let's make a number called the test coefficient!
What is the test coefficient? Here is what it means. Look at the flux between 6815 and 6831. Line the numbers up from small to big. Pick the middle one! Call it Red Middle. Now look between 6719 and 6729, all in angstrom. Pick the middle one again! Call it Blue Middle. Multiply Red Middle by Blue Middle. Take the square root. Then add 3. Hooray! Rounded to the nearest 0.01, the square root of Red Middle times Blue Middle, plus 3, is 20.86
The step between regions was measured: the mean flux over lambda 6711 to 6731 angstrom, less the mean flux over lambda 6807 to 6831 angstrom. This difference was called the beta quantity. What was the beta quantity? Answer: 0.10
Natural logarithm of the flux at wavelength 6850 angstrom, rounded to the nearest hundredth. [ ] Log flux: 2.81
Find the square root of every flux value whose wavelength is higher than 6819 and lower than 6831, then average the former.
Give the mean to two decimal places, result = 4.19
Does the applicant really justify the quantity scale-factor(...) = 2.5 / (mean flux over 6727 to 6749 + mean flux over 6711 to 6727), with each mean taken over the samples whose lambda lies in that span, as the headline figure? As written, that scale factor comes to 0.0700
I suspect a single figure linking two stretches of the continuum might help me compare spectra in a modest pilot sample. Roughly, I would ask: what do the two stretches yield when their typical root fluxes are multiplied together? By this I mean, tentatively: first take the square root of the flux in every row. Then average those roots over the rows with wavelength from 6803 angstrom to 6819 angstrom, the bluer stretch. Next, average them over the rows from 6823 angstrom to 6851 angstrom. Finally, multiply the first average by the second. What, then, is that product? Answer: 17.6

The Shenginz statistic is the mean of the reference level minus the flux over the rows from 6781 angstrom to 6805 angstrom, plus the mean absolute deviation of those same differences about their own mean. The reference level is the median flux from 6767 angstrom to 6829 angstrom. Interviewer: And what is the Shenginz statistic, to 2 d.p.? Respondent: 0.26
